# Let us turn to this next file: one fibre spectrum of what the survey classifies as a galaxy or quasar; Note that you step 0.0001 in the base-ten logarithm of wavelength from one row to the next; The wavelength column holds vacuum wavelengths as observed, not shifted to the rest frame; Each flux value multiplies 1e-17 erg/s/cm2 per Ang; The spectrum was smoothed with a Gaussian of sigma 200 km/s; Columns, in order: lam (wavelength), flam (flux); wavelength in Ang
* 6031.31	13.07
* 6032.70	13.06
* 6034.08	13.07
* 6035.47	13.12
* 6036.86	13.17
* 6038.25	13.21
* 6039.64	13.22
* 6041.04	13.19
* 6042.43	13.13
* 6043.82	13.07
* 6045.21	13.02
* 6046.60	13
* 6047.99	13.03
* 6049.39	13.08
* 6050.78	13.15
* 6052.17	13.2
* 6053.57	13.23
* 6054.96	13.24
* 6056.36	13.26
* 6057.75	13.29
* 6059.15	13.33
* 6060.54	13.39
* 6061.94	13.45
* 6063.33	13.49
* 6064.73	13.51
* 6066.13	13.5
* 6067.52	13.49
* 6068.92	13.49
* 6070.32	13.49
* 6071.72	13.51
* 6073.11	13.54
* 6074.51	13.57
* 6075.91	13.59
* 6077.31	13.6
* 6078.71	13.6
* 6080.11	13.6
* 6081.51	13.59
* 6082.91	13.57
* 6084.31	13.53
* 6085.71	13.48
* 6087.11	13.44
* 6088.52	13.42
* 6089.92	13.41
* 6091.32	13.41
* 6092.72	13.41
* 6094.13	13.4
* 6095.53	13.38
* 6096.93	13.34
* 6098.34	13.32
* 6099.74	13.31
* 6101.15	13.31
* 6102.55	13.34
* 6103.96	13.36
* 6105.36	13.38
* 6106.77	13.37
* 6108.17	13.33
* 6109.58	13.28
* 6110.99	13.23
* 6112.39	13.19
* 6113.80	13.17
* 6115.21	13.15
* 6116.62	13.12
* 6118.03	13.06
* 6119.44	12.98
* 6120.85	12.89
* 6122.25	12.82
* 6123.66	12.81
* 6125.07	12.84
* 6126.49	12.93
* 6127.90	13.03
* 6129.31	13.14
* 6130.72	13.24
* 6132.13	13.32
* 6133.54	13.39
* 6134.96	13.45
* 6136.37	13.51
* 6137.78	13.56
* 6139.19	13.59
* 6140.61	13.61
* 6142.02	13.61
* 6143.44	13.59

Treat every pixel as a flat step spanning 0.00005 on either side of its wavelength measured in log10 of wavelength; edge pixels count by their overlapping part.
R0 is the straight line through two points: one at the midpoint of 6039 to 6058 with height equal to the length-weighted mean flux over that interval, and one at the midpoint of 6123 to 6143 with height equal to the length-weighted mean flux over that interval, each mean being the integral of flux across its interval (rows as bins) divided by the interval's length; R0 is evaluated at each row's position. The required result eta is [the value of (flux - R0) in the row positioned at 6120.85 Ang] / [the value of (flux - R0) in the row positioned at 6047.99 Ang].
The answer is 3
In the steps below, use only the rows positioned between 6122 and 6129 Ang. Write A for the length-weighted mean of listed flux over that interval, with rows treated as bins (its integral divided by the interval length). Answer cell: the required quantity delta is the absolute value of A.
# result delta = 12.9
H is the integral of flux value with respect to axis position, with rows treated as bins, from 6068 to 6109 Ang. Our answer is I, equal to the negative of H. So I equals -551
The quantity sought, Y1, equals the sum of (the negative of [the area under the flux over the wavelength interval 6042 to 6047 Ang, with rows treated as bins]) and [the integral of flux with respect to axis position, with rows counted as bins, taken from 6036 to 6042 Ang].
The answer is 14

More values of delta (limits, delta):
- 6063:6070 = 13.5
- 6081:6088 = 13.5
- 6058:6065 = 13.4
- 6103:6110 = 13.3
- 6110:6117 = 13.2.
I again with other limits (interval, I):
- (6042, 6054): -157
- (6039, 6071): -425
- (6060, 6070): -135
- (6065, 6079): -190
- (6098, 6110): -160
